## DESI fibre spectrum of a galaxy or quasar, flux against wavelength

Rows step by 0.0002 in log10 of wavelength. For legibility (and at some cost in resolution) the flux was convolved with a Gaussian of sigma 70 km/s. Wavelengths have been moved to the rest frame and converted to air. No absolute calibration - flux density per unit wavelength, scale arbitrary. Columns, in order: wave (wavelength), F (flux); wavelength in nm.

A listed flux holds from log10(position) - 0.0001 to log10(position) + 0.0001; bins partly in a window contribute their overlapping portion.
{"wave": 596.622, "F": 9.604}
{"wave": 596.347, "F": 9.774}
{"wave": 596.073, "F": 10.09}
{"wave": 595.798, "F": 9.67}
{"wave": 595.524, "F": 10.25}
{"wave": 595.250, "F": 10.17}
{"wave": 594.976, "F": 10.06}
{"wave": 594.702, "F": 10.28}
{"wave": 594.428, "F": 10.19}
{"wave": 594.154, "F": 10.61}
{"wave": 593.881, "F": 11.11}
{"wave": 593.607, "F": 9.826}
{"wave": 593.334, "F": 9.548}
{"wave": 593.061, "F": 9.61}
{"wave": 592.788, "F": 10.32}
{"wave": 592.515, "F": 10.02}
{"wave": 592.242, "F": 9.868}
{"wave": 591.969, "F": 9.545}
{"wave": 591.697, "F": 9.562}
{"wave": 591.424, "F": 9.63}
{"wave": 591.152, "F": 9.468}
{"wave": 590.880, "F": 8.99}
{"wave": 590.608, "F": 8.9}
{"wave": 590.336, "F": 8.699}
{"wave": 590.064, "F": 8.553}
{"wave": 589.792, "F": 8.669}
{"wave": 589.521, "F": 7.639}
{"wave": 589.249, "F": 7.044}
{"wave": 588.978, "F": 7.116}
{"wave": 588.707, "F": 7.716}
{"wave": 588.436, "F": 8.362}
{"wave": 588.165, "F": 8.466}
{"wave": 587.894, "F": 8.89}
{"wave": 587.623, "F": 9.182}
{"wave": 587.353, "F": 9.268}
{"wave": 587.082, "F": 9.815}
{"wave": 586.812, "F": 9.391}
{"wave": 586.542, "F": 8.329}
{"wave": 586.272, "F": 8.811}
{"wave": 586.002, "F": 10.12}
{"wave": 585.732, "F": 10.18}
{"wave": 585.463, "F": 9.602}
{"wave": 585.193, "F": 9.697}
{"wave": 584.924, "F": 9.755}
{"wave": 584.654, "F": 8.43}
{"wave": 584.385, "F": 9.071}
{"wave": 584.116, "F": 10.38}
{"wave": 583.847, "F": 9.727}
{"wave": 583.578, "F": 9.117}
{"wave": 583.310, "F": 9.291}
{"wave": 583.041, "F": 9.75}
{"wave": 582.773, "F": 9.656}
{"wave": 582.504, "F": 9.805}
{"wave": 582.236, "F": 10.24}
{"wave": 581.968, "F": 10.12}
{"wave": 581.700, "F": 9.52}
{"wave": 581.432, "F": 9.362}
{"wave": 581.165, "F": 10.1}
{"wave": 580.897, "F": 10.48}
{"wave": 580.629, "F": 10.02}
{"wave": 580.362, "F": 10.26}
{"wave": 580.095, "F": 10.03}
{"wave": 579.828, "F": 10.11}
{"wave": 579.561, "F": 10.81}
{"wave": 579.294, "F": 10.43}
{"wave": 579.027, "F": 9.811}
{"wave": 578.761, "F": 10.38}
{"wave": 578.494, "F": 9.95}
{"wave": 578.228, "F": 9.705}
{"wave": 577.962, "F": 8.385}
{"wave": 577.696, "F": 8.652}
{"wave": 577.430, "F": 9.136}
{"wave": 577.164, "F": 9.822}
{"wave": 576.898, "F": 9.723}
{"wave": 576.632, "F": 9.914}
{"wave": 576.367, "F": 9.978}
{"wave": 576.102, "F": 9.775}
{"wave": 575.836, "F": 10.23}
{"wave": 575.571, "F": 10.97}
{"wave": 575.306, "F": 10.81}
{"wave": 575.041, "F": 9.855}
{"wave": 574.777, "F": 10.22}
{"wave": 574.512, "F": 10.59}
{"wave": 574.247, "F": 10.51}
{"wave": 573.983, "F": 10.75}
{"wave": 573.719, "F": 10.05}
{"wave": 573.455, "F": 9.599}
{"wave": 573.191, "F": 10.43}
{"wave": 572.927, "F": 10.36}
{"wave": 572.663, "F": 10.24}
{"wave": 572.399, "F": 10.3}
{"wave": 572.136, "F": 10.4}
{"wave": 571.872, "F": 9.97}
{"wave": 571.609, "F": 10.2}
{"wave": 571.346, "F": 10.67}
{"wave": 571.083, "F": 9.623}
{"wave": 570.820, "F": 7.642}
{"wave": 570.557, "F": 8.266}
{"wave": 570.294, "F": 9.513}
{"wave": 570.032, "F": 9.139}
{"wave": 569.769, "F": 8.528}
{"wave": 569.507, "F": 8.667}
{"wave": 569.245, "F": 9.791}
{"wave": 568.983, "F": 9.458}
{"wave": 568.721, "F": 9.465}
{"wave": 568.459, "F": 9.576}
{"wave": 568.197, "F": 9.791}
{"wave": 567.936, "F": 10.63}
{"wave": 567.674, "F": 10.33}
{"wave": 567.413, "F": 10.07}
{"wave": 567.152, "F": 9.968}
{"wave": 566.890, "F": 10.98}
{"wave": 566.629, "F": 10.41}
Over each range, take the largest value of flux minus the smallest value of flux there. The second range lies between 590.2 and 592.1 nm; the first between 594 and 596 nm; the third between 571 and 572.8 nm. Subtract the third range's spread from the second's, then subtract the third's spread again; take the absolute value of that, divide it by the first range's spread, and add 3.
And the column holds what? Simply 4.2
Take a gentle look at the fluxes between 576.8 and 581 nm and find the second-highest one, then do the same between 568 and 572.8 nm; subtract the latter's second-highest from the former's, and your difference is 0.1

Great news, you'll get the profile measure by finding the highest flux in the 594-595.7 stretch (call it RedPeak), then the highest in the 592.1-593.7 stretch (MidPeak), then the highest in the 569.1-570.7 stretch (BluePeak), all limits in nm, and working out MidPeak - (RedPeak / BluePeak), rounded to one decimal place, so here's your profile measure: 9.2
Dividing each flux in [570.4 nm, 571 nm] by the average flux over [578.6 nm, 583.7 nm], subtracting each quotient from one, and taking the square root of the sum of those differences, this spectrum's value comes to 0.64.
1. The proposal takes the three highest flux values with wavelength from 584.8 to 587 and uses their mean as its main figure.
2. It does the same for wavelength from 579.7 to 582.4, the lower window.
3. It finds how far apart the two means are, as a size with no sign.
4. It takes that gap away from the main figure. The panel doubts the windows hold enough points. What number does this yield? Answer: 9.7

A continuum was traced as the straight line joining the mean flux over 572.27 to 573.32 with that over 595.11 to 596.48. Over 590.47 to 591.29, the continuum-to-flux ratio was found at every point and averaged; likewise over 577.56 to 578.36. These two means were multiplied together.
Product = 1.28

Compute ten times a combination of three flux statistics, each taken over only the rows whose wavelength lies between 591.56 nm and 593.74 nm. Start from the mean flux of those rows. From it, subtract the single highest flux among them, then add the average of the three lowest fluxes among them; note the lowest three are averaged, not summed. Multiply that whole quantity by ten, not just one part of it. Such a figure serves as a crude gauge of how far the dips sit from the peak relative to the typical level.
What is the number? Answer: 90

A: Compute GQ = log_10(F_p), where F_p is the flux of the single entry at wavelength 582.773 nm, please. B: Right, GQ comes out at 0.985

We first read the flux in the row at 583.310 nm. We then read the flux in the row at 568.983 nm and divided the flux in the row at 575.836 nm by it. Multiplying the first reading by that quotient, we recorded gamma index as 10.0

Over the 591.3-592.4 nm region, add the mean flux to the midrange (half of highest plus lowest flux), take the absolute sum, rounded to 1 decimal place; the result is 19.4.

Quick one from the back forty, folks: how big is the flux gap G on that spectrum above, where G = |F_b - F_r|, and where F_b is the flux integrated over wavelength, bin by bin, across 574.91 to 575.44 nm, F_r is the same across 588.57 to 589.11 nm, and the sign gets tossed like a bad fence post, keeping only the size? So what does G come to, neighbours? 1.5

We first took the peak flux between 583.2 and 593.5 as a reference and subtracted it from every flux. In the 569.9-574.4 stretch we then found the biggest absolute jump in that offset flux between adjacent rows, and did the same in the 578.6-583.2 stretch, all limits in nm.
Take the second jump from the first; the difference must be 1.2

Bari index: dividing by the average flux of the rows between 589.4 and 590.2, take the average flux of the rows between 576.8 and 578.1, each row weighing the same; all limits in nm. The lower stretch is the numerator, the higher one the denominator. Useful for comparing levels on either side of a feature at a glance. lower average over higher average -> 1.10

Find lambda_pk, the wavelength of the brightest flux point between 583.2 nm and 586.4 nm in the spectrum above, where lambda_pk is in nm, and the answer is 584.116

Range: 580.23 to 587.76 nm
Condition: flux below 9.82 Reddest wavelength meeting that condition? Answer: 587.623 nm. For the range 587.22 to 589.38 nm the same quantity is 589.249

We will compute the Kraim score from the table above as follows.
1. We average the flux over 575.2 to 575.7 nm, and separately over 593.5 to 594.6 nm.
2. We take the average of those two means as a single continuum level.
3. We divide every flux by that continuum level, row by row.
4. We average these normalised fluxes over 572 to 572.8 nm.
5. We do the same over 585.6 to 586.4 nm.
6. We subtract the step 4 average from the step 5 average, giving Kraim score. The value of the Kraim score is -0.06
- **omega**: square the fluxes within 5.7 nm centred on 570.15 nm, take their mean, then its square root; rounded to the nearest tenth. 9.7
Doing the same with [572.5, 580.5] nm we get 10.1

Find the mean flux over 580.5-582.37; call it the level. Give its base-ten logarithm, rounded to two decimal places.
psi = 1.00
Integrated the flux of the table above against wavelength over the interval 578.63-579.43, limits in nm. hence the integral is 8.2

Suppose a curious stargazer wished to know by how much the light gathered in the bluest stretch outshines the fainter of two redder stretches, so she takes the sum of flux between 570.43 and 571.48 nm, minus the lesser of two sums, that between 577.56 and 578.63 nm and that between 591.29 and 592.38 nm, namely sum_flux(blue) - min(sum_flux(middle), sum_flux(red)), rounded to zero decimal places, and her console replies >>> 0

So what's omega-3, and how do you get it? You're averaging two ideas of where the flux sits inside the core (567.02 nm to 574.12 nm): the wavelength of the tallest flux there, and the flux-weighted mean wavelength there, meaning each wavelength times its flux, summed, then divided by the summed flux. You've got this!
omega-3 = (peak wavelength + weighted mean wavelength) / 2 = 572.29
